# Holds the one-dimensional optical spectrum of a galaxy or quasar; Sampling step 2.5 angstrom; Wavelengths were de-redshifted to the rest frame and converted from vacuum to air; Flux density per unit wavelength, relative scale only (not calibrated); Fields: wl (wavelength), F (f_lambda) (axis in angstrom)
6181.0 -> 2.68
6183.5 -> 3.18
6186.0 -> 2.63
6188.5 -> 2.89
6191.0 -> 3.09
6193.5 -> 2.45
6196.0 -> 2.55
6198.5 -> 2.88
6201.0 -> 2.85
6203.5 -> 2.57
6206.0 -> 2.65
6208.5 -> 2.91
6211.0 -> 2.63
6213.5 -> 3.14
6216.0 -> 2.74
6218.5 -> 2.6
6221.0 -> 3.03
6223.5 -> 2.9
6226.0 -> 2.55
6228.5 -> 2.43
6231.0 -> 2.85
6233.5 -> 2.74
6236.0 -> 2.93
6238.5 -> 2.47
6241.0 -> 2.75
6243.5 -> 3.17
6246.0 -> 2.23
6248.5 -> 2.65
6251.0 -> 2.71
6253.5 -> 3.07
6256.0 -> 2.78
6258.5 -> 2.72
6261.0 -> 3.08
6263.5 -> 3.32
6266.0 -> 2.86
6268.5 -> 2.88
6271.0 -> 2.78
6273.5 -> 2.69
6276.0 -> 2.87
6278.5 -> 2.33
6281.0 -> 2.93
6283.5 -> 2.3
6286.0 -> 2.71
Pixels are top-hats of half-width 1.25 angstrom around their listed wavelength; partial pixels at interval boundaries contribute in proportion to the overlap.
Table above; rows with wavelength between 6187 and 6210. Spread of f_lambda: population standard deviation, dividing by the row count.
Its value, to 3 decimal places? 0.200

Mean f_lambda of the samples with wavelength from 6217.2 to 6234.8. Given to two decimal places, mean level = 2.73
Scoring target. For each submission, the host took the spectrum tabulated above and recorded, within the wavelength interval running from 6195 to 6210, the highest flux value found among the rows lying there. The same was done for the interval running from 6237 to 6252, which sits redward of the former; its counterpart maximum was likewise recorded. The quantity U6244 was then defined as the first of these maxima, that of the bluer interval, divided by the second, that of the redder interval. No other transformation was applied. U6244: 0.92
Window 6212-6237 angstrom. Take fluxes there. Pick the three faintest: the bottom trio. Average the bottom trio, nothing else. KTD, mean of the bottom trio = 2.53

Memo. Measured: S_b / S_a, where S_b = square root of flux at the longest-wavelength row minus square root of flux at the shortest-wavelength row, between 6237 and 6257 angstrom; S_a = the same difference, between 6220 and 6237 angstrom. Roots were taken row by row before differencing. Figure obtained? -3.3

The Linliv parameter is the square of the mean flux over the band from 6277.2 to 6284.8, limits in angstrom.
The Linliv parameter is 6.4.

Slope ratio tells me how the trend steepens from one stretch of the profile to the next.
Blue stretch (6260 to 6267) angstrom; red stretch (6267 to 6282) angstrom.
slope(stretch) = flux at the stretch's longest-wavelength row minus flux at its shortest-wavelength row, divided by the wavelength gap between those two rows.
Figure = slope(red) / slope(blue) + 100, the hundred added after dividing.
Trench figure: 100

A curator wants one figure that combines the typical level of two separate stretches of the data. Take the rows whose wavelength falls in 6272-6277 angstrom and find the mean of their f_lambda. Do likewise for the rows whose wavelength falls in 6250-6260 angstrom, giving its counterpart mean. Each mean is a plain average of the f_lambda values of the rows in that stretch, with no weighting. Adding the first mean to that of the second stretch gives 5.60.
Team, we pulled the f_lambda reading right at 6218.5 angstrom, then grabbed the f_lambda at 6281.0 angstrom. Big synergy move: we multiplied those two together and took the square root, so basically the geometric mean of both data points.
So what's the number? 2.76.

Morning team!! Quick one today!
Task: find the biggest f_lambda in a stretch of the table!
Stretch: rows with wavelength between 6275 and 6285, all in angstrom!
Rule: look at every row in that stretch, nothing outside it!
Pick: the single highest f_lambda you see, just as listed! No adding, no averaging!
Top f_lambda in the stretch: 2.93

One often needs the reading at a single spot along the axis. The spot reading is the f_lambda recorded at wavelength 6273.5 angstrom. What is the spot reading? 2.69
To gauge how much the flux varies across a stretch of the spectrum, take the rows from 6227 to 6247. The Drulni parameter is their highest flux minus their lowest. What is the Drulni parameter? 0.94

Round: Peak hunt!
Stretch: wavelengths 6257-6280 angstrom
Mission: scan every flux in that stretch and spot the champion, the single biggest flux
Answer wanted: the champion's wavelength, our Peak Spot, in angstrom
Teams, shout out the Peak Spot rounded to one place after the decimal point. 6263.5 angstrom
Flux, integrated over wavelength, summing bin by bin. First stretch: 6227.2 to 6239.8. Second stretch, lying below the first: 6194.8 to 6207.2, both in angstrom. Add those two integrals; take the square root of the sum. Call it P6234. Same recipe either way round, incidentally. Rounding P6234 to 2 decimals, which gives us 8.20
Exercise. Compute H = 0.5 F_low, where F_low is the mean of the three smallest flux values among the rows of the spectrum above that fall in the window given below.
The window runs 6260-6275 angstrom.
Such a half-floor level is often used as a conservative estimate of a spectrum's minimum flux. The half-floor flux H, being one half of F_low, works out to 1.39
